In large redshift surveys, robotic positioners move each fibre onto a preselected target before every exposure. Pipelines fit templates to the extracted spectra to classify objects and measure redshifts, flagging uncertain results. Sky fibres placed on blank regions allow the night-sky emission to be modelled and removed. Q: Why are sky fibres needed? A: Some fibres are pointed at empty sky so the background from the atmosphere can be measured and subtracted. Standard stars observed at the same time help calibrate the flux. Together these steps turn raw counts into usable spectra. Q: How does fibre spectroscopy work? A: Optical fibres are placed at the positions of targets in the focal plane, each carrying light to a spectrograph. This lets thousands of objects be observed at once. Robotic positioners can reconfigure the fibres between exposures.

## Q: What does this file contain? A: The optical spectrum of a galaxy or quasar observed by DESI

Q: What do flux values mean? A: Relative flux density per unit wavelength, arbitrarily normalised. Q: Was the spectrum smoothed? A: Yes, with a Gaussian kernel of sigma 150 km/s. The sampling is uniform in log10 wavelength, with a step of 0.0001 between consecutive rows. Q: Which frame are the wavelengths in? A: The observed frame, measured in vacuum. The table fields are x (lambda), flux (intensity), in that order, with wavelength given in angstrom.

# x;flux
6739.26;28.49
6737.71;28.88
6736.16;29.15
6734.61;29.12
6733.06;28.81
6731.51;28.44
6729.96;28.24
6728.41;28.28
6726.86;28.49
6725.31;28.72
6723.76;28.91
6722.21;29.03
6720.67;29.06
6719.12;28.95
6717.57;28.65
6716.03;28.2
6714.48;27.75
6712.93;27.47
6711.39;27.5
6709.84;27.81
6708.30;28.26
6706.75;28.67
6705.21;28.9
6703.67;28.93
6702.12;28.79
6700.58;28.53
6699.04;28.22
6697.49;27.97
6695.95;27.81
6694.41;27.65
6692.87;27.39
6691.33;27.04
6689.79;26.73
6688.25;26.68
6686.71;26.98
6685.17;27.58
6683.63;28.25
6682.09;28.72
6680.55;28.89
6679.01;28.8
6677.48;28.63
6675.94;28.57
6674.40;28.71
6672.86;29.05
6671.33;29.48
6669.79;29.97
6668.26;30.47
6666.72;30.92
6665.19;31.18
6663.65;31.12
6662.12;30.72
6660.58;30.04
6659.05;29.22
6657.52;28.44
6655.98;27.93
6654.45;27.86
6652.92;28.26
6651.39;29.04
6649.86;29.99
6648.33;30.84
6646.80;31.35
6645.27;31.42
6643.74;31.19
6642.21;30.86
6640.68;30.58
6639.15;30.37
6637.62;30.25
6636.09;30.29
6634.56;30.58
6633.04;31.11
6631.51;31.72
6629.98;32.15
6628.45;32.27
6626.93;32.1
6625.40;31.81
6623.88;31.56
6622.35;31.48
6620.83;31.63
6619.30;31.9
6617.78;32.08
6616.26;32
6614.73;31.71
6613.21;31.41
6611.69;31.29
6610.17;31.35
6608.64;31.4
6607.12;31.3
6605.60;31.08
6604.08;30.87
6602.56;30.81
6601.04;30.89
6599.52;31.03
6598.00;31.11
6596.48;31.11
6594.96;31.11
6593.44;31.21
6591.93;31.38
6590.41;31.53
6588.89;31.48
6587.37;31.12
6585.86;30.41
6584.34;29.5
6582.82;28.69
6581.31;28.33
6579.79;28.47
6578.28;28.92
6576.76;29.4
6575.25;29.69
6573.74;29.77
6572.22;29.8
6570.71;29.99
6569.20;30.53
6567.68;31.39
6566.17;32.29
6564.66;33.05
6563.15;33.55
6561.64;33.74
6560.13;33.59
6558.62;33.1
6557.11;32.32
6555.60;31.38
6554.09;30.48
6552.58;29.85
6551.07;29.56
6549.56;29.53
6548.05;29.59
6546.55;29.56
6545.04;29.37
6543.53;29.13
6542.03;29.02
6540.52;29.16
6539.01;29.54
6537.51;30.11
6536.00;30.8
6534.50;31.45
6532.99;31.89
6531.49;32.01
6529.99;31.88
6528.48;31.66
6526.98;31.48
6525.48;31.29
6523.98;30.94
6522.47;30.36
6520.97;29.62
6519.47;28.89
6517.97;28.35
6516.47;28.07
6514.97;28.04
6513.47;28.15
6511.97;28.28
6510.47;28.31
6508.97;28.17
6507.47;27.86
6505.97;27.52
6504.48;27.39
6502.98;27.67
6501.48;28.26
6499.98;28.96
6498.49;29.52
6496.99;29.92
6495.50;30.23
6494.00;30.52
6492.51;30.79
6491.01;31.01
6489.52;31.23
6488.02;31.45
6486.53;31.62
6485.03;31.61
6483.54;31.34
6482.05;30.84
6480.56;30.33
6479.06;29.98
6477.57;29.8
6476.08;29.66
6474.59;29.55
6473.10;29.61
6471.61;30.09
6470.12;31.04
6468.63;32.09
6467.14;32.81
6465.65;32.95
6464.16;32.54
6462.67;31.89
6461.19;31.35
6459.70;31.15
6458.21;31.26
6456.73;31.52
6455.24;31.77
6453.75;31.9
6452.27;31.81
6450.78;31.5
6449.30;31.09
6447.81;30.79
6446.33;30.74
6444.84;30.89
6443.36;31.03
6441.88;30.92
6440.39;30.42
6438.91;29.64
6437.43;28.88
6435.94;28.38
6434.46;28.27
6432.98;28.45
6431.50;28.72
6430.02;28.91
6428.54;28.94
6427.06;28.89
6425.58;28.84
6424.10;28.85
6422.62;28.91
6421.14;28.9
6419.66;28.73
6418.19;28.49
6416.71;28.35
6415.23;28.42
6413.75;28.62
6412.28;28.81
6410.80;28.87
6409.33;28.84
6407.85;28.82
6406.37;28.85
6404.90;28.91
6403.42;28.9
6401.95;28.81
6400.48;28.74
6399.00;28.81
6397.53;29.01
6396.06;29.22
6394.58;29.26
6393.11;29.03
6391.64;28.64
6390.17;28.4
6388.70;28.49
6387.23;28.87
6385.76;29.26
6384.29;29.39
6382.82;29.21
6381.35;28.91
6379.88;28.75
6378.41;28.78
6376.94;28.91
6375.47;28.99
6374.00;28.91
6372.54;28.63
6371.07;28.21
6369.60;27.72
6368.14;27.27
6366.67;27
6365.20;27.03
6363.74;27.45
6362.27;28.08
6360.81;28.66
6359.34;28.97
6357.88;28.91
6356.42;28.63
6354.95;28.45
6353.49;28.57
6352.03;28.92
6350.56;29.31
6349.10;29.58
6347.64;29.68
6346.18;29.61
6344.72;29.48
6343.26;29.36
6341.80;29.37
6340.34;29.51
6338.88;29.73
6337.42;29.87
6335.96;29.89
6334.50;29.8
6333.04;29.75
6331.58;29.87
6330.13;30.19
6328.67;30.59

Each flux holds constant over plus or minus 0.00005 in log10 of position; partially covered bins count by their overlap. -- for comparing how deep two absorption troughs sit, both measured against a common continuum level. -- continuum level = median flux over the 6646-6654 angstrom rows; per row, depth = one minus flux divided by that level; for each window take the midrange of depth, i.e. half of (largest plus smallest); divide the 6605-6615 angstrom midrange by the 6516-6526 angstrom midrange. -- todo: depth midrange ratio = -4.5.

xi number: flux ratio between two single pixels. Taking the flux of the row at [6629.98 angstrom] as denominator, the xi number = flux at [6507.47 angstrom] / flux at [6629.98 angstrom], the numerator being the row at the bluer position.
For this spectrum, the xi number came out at 0.87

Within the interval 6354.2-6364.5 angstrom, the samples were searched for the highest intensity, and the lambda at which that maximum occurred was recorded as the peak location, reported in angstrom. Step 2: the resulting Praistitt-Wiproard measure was 6359.34 angstrom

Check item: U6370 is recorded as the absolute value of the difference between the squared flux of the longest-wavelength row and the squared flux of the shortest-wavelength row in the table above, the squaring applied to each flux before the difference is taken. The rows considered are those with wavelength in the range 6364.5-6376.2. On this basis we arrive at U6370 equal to 110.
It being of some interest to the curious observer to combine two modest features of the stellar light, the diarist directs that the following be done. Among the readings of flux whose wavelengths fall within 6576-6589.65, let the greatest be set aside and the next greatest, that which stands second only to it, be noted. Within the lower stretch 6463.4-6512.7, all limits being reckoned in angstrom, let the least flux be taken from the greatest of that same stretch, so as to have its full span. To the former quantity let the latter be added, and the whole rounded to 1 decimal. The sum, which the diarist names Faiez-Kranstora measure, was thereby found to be 36.7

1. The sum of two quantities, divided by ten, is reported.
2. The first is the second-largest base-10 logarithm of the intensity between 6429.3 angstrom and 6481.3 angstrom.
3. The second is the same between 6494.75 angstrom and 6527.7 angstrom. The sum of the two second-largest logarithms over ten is 0.301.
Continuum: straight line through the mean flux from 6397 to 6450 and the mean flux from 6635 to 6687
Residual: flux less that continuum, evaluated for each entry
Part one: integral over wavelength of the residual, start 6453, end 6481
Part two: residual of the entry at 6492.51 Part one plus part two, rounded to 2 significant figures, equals 54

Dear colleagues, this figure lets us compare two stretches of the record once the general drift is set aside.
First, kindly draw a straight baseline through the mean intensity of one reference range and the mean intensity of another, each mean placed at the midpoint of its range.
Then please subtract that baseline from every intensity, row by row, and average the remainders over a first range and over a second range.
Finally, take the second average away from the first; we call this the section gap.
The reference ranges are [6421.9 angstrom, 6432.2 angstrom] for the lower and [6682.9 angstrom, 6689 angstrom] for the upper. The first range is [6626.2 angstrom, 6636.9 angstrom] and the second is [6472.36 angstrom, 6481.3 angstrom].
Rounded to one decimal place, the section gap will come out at 2.5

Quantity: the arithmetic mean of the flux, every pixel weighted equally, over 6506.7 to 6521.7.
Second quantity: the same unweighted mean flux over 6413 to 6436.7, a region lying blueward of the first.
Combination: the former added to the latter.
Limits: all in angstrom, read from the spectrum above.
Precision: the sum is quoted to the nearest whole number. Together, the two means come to 57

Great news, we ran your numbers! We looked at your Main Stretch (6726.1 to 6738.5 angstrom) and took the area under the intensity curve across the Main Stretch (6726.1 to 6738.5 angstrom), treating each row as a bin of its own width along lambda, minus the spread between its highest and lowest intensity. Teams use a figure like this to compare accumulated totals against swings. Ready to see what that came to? 355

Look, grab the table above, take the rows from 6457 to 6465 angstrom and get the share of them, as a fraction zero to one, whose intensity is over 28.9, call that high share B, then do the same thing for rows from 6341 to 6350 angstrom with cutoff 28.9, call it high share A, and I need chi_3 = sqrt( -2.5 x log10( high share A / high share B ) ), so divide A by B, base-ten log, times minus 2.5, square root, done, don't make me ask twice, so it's 0.00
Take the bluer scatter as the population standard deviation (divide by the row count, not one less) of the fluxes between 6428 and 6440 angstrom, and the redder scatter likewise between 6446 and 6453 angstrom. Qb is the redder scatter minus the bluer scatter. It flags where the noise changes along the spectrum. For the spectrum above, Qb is 0.0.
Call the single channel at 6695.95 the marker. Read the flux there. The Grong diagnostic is 27.81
